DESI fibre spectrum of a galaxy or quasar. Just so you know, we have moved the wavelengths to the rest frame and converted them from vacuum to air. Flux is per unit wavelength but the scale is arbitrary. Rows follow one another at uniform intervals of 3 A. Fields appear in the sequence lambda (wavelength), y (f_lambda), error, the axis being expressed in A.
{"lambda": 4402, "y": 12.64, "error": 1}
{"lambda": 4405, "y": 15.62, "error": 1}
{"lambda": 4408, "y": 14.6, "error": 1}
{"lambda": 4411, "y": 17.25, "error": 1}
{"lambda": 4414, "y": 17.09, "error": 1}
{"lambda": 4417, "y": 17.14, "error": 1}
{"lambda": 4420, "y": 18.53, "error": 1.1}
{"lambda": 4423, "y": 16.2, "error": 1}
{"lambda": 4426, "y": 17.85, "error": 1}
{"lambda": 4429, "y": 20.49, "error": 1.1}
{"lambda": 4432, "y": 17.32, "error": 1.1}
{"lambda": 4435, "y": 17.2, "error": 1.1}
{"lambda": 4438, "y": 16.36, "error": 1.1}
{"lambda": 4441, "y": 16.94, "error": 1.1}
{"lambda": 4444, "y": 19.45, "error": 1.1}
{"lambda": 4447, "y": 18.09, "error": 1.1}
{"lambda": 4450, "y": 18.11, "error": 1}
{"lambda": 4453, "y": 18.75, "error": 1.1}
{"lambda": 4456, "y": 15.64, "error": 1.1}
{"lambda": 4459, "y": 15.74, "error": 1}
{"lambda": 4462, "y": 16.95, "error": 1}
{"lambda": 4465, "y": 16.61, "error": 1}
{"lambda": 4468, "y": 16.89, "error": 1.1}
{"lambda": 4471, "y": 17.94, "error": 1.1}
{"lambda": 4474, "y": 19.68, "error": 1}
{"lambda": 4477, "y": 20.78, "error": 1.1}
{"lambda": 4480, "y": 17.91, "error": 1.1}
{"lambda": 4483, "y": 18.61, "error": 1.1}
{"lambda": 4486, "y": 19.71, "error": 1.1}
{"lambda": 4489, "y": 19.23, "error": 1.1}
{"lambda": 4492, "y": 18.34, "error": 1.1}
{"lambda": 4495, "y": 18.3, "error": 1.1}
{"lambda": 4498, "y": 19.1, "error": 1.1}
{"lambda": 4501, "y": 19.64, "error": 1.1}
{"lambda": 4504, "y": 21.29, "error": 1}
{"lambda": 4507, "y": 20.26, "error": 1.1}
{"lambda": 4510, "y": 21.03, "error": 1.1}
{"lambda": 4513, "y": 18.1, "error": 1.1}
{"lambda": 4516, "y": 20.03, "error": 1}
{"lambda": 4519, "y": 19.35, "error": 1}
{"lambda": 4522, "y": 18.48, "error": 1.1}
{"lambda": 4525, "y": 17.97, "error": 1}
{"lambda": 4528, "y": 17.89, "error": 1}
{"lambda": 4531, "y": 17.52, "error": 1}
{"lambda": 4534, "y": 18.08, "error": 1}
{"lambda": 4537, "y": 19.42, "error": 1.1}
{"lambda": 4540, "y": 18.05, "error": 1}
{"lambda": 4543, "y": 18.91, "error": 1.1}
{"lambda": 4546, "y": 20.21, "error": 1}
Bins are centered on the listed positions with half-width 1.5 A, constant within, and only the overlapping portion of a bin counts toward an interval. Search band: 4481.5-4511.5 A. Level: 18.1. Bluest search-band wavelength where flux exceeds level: 4483 A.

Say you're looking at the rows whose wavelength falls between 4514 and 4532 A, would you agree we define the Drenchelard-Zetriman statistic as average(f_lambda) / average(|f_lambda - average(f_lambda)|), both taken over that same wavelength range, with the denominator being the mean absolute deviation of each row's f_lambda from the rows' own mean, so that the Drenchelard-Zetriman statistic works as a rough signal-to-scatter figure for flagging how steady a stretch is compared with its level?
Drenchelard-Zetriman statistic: 24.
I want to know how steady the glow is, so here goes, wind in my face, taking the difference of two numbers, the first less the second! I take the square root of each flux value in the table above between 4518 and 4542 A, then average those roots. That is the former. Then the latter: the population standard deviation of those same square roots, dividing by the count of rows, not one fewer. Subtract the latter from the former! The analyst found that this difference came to 4.21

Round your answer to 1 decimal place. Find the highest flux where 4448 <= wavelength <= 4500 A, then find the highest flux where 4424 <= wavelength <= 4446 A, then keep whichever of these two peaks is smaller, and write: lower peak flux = 20.5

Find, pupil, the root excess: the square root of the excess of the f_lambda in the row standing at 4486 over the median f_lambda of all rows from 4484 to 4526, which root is 0.65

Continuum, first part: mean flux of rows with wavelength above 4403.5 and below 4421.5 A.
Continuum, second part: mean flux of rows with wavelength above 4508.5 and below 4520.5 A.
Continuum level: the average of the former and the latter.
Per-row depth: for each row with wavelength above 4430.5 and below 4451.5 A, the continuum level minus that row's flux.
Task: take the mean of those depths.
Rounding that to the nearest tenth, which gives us 0.5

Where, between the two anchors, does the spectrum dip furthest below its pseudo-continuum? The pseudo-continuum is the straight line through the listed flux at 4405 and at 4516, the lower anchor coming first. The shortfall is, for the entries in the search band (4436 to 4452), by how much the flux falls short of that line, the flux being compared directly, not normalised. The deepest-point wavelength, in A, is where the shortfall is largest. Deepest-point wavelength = 4438 A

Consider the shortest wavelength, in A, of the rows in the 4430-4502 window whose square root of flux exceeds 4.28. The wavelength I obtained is 4444 A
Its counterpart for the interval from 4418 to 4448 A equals 4420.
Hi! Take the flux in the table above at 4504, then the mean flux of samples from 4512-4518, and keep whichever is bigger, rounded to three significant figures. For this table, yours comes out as 21.3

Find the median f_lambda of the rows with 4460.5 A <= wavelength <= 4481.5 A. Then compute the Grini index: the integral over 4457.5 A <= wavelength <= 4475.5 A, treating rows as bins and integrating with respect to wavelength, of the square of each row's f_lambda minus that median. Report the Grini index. 34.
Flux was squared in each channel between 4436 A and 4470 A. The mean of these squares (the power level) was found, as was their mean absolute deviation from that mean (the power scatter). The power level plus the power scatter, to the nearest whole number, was 333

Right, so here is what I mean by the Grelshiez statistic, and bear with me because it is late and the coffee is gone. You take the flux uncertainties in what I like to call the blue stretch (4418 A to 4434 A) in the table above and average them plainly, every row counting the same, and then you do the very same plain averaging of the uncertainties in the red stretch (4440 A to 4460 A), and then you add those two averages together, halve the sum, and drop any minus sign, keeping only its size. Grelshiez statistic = 1.07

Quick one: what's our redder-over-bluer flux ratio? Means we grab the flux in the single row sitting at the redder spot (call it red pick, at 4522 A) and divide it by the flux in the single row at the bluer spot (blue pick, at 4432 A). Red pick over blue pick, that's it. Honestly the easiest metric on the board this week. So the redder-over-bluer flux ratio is 1.07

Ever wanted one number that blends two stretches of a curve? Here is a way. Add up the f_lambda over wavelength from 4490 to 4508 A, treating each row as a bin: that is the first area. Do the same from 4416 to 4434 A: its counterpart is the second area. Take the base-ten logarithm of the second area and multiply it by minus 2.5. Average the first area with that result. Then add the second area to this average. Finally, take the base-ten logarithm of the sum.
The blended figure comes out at 2.694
